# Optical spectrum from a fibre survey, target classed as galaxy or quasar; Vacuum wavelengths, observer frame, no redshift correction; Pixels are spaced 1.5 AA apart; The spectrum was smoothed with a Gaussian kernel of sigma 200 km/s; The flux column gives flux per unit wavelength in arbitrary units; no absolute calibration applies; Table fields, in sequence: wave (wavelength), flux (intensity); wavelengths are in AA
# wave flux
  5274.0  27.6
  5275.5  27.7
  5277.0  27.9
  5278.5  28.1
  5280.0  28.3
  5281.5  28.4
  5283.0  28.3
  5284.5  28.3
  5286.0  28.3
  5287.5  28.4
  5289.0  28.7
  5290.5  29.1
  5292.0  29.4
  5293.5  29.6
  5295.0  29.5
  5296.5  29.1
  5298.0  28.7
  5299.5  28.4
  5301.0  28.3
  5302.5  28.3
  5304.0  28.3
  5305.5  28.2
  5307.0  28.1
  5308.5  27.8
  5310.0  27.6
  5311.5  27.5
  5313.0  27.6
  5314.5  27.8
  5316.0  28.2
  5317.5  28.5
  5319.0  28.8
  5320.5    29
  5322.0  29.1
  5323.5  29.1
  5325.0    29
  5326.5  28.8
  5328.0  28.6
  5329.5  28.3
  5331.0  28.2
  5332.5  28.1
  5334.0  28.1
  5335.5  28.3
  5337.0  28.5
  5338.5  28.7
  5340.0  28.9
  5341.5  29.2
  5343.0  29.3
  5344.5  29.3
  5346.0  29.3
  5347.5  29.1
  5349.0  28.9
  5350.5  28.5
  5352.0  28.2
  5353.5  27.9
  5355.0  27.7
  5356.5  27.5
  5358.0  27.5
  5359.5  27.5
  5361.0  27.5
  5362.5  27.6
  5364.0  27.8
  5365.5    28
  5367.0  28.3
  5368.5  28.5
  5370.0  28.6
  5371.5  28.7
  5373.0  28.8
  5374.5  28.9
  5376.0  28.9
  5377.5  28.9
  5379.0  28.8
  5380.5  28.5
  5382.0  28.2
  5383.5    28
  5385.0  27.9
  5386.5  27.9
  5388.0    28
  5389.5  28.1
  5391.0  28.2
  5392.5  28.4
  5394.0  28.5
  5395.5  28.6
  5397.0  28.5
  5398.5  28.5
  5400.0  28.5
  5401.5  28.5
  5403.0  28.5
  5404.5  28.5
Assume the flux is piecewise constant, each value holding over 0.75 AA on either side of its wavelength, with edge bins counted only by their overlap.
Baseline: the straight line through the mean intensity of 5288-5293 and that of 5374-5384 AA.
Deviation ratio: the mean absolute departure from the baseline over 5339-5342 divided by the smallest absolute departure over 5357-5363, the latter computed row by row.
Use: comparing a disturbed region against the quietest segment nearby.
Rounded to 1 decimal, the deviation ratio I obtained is 0.2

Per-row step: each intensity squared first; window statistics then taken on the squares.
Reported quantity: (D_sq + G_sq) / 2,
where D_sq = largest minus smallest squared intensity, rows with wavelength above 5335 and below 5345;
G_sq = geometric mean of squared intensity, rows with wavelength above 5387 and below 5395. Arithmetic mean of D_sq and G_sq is 428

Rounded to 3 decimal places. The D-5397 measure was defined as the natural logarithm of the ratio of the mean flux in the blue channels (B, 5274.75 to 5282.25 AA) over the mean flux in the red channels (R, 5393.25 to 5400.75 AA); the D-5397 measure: -0.016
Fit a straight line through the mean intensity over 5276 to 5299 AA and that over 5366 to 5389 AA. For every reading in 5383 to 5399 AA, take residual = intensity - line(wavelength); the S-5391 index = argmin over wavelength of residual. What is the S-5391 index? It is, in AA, 5385.0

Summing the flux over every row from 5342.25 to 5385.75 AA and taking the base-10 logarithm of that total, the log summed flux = 2.9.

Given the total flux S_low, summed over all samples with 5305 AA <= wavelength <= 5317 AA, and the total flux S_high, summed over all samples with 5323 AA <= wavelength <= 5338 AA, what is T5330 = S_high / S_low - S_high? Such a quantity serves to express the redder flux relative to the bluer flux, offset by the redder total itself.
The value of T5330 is -284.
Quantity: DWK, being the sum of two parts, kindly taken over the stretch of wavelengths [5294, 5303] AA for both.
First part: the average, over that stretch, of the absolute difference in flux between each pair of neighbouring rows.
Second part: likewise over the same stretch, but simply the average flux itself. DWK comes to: 29.0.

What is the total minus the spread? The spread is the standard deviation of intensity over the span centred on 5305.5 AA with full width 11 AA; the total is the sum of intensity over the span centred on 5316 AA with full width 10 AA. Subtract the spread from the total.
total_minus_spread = 197.1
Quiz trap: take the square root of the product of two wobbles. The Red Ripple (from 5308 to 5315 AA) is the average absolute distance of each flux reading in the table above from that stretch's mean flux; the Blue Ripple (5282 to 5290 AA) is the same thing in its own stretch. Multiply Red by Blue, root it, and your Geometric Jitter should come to 0.12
